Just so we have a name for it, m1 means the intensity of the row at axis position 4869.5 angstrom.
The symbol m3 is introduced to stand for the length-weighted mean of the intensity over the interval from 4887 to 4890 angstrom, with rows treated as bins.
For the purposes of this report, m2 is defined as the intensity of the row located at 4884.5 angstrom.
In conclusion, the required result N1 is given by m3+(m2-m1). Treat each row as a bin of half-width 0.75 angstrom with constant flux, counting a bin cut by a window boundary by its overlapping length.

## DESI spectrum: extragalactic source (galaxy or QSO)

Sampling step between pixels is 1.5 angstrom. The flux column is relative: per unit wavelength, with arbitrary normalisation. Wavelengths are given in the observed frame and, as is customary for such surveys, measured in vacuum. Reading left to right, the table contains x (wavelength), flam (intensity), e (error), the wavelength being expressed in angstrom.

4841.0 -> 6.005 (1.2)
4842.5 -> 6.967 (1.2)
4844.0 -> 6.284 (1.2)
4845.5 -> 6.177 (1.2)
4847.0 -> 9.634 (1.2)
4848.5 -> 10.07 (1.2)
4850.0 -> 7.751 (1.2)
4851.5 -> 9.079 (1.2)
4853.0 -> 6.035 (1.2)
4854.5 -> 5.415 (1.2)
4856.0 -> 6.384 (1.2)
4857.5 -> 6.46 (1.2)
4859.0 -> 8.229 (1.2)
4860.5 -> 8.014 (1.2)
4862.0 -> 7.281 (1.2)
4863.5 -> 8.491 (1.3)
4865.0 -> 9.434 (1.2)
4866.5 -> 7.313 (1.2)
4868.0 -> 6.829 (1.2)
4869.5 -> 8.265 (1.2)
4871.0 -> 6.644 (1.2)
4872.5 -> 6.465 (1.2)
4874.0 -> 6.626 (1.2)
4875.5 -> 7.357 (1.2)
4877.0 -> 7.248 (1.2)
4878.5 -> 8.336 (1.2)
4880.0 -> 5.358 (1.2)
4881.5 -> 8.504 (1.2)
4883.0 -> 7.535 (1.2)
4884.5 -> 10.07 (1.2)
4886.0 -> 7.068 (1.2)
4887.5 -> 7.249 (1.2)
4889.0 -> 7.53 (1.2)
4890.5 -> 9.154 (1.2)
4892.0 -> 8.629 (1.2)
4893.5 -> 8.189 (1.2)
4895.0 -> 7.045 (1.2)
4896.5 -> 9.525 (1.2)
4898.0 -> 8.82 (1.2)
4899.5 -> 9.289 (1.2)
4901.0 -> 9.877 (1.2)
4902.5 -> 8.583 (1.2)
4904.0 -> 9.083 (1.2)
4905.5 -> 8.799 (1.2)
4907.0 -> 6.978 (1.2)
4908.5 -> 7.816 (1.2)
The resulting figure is 9.4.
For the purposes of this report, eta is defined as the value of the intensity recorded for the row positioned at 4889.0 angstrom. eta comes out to 7.53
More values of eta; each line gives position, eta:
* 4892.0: 8.629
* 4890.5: 9.154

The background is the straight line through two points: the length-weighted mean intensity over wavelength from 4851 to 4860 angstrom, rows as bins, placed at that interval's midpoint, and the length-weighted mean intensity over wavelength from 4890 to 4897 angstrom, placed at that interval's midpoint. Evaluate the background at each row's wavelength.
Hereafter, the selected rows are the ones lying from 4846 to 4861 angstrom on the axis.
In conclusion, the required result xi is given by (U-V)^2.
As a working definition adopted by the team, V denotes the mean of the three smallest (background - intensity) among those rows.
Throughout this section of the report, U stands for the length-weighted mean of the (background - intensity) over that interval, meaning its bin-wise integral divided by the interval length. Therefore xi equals 4.41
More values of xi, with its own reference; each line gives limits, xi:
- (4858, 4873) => 1.31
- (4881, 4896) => 1.56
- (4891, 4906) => 0.57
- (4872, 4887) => 2.01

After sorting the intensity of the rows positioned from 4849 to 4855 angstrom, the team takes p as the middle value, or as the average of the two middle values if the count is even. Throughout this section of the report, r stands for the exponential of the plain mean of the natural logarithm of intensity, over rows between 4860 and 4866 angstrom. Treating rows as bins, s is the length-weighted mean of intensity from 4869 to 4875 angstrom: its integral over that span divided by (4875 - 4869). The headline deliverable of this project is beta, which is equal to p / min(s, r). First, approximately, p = 6.9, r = 8.27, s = 7.0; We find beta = 0.99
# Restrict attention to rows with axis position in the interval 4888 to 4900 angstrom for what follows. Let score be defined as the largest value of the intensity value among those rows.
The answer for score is 9.525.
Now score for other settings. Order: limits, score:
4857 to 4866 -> 9.434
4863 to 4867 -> 9.434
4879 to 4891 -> 10.07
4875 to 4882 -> 8.504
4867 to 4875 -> 8.265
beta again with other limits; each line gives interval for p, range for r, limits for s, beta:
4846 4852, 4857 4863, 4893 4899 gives 1.25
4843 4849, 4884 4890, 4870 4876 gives 1.17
